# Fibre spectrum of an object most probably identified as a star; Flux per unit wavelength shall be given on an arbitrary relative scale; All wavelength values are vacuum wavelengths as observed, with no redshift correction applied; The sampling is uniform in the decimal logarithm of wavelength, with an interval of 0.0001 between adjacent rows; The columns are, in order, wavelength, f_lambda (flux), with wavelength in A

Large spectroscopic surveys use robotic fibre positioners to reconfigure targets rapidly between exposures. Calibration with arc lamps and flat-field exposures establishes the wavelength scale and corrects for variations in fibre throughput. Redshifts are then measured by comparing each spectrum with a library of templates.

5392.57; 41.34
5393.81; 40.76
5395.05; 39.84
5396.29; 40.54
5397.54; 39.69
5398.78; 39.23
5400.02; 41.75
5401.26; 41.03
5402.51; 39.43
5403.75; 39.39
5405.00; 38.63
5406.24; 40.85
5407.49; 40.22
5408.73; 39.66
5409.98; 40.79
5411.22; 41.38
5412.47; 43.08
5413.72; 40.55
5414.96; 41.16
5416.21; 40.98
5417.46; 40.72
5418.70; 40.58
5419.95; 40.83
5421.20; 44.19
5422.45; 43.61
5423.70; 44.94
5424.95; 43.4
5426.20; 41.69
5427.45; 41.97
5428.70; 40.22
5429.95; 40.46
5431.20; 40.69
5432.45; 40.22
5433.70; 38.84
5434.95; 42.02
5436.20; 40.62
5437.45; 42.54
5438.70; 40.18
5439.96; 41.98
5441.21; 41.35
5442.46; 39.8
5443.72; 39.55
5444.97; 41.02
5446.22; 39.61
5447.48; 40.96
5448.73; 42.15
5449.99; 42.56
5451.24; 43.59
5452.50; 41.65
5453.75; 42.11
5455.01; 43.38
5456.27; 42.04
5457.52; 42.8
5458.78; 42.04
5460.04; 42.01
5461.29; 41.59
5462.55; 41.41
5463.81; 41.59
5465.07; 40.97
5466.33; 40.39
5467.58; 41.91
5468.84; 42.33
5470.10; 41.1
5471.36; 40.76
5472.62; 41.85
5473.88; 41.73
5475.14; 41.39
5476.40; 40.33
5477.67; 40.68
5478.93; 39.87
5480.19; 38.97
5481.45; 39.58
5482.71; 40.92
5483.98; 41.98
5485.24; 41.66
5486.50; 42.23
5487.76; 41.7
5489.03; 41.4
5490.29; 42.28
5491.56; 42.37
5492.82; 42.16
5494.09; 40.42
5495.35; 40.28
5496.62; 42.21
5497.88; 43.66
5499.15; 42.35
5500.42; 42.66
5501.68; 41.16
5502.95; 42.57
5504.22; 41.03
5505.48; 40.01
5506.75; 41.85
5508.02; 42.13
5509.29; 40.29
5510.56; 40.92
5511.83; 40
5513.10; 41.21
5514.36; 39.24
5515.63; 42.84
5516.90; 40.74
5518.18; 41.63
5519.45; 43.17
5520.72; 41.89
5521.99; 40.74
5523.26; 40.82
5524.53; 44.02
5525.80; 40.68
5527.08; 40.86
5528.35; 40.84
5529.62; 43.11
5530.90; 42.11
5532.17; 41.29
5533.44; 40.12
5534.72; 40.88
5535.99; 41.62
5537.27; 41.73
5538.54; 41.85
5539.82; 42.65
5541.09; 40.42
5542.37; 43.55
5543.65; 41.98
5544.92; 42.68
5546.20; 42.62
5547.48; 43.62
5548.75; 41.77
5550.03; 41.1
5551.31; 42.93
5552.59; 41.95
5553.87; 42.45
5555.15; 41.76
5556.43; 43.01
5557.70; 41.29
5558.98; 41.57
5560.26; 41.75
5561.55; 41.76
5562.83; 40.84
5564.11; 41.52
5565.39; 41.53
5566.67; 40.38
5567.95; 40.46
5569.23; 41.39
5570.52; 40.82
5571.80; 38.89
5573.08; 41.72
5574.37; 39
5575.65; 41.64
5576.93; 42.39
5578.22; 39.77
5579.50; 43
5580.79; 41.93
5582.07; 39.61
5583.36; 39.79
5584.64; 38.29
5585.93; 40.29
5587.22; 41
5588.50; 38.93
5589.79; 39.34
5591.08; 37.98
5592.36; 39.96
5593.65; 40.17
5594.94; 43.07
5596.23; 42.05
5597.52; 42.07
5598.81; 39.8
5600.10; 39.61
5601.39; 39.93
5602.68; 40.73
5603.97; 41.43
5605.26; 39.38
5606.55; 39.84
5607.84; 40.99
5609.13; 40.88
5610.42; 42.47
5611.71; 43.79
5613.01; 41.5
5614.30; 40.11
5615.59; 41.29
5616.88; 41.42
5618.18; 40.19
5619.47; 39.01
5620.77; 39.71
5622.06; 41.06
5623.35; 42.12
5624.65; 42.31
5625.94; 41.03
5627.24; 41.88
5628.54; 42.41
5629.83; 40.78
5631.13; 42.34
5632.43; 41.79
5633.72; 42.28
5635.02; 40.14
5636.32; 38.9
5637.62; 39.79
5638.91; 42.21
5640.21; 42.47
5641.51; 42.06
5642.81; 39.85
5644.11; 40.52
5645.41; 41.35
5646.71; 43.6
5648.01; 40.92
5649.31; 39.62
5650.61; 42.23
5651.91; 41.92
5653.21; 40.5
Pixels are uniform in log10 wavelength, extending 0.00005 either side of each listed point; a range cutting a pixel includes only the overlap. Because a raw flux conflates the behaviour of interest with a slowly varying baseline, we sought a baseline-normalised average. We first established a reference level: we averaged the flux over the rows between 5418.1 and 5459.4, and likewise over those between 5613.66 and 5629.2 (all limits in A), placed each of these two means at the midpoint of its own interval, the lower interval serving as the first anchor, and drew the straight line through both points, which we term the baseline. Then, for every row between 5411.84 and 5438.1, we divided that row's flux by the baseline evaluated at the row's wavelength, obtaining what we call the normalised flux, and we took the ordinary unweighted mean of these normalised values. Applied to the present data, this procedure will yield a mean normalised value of 0.998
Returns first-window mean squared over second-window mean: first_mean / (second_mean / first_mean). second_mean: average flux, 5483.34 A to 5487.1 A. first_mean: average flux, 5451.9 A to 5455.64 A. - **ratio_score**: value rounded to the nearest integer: 43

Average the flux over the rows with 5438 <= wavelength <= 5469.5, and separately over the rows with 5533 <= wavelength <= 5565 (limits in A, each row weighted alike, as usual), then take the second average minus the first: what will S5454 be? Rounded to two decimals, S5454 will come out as 0.34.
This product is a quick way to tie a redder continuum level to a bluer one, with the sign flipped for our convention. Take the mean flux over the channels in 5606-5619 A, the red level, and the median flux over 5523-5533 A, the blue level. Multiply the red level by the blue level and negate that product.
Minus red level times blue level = -1694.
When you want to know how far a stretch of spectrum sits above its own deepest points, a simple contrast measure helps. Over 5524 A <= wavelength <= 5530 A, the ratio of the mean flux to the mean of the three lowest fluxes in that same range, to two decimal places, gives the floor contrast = 1.03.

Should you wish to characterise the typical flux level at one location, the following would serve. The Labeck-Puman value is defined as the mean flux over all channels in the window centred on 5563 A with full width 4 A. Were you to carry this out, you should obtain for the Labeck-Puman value 41.4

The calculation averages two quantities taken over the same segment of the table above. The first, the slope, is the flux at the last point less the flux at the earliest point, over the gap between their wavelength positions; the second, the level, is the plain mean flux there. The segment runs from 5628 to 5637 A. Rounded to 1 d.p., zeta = 20.4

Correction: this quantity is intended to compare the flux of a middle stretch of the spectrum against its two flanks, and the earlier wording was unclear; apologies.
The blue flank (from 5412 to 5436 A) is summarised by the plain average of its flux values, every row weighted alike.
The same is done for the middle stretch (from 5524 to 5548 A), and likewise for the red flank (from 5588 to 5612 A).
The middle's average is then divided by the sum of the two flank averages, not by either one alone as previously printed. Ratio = 0.510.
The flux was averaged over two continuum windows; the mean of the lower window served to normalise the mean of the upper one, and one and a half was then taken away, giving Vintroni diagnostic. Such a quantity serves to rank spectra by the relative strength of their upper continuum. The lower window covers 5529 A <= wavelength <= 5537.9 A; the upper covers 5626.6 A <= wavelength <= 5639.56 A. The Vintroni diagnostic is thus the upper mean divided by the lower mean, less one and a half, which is -0.51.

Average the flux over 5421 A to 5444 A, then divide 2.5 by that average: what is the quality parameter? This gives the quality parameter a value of 0.0603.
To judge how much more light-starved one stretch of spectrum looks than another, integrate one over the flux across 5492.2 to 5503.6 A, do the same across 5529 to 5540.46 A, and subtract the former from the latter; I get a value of 0.003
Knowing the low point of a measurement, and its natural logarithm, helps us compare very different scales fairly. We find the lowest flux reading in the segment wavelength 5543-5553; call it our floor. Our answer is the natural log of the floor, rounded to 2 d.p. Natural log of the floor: 3.72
